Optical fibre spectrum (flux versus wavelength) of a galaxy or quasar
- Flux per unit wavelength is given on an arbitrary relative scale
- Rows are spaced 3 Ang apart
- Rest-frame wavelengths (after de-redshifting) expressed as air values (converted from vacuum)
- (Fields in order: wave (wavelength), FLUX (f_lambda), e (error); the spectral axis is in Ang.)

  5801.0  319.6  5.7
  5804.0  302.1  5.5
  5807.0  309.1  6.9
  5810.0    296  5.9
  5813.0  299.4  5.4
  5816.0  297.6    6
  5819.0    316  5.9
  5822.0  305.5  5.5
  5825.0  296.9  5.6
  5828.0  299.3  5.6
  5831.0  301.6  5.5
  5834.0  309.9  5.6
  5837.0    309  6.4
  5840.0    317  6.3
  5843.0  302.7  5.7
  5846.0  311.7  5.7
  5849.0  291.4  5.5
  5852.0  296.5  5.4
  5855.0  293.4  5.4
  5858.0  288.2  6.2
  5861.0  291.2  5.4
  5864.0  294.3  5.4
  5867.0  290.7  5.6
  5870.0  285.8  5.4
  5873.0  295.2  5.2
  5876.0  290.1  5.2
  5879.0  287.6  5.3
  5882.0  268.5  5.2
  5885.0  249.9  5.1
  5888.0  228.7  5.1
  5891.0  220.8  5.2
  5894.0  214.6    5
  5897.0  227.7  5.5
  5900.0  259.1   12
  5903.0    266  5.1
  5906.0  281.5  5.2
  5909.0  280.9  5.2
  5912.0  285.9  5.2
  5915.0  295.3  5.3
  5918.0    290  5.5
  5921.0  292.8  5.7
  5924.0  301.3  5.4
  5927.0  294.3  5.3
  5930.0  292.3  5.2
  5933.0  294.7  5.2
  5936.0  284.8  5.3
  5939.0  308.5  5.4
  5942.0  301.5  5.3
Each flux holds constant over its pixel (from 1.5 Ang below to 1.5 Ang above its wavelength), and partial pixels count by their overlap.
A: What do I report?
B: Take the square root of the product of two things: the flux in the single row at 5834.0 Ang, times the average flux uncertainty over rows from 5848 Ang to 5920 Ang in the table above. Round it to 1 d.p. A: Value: 41.7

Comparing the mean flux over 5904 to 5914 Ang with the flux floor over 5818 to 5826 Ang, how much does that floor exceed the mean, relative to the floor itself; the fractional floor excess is 0.048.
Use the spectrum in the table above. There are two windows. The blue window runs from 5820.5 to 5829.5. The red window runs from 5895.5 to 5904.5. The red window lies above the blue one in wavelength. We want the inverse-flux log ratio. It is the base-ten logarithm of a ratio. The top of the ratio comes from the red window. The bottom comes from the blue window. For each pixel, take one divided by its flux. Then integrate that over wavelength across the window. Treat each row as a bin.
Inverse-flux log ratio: 0.080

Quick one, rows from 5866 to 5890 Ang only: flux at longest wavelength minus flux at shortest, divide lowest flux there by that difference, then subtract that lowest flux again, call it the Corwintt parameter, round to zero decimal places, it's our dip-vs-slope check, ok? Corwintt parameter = -232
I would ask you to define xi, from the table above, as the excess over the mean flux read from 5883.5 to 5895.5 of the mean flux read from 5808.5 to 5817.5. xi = 69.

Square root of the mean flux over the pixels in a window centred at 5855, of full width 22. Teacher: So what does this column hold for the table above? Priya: 17.2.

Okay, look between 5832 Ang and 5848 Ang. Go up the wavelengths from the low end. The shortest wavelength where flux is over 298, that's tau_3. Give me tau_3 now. 5834.0 Ang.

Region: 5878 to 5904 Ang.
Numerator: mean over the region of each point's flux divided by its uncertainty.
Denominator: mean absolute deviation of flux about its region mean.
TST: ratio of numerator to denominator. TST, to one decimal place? 2.1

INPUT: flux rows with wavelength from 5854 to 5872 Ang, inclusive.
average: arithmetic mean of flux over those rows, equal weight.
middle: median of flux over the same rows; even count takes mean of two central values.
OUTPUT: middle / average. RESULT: 1.00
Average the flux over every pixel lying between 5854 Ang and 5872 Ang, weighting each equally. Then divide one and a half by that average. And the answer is 0.0052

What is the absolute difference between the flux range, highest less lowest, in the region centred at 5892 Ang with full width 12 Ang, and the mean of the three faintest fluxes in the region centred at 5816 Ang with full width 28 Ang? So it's 283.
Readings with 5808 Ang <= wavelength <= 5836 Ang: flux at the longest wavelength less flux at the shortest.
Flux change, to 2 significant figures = 14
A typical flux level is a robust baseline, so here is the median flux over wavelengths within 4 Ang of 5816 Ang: 299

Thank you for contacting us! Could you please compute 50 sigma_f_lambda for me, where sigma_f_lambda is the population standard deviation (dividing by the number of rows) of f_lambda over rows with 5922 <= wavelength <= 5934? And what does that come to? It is 169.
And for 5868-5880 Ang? 177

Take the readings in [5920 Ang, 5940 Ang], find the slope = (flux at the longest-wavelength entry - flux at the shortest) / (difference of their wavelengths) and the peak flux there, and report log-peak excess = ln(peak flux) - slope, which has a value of 4.9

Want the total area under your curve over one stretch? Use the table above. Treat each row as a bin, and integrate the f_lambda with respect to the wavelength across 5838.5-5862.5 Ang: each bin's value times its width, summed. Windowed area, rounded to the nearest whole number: 7176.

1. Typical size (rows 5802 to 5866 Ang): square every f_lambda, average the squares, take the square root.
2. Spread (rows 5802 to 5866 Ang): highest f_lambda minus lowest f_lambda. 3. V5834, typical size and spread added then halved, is 165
